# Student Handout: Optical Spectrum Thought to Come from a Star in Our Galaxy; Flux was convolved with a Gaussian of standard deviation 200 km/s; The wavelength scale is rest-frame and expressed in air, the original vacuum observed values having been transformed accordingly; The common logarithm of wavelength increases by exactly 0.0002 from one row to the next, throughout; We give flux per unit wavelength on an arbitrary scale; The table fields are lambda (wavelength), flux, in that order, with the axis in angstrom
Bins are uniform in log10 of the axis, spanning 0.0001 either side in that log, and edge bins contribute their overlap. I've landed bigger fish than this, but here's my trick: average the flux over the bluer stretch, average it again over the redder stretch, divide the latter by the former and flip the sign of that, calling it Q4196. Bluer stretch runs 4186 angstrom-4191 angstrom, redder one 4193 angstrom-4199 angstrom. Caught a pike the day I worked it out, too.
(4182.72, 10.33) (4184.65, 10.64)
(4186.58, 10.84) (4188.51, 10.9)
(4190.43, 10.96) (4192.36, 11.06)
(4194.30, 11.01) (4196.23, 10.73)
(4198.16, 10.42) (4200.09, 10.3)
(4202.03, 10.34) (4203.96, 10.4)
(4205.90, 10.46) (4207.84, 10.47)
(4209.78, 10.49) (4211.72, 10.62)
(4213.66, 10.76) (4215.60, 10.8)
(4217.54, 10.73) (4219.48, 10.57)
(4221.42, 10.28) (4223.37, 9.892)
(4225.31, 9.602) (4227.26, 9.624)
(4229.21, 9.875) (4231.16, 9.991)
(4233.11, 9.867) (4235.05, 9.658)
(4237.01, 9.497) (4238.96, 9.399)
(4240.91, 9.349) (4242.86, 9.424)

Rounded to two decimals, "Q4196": -0.98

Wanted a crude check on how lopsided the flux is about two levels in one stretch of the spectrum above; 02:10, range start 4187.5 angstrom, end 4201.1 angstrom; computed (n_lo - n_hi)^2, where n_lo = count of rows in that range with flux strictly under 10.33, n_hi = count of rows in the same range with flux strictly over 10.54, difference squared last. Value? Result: 16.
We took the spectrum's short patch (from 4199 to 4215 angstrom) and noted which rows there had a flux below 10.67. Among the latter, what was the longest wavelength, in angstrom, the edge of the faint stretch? 4211.72 angstrom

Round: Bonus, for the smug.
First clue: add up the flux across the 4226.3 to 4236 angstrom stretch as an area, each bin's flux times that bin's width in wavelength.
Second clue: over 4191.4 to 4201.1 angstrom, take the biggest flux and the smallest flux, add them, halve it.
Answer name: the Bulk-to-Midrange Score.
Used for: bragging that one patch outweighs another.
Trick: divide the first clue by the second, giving 8.9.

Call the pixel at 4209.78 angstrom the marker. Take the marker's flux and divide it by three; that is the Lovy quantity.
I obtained 3.50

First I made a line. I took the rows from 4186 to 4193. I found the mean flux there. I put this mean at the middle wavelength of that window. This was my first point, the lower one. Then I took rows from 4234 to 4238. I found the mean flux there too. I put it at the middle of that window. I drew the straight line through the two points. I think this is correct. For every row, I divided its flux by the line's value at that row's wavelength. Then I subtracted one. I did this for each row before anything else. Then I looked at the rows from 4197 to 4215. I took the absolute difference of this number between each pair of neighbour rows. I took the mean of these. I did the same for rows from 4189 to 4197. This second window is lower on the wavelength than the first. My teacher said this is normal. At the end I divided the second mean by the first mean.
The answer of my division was 1.08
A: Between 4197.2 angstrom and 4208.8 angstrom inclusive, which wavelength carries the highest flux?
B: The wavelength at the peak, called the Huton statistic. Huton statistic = 4207.84 angstrom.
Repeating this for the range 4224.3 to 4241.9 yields 4231.16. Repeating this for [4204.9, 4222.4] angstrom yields 4215.60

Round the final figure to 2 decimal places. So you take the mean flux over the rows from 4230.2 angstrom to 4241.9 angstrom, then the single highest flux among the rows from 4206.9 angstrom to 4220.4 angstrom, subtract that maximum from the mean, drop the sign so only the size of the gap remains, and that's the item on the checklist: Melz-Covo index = 1.17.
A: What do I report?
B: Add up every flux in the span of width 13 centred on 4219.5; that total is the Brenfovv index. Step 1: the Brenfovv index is 72.6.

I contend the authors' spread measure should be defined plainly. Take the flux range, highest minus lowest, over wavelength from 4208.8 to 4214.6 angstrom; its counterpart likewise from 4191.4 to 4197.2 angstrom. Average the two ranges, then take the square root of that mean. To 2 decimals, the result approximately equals 0.55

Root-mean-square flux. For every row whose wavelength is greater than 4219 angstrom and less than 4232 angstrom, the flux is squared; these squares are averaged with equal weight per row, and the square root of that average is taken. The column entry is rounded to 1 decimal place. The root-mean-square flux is 10.0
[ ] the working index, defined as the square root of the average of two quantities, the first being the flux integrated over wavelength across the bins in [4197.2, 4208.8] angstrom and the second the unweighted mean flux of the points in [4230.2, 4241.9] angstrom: 8.07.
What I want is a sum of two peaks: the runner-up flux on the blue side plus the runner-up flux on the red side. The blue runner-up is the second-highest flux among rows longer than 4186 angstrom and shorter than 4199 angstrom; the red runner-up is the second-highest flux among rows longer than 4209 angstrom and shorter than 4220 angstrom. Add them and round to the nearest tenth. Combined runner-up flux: 21.8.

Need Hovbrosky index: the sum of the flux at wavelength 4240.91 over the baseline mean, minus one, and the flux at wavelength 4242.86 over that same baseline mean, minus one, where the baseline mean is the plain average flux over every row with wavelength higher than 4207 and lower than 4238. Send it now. -0.15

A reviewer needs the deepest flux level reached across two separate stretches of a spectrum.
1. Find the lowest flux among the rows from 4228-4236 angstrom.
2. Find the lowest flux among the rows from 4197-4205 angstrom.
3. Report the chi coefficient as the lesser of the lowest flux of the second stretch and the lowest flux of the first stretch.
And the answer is 9.7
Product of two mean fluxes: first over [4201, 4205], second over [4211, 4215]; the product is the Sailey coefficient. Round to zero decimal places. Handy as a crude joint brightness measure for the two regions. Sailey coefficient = 111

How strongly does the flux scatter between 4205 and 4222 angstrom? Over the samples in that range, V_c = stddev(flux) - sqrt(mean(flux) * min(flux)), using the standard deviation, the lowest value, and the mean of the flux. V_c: -10.3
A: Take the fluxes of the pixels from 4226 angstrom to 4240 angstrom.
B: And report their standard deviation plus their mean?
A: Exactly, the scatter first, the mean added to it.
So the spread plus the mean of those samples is 9.9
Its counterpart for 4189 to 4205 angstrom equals 11.0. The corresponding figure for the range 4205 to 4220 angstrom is 10.7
